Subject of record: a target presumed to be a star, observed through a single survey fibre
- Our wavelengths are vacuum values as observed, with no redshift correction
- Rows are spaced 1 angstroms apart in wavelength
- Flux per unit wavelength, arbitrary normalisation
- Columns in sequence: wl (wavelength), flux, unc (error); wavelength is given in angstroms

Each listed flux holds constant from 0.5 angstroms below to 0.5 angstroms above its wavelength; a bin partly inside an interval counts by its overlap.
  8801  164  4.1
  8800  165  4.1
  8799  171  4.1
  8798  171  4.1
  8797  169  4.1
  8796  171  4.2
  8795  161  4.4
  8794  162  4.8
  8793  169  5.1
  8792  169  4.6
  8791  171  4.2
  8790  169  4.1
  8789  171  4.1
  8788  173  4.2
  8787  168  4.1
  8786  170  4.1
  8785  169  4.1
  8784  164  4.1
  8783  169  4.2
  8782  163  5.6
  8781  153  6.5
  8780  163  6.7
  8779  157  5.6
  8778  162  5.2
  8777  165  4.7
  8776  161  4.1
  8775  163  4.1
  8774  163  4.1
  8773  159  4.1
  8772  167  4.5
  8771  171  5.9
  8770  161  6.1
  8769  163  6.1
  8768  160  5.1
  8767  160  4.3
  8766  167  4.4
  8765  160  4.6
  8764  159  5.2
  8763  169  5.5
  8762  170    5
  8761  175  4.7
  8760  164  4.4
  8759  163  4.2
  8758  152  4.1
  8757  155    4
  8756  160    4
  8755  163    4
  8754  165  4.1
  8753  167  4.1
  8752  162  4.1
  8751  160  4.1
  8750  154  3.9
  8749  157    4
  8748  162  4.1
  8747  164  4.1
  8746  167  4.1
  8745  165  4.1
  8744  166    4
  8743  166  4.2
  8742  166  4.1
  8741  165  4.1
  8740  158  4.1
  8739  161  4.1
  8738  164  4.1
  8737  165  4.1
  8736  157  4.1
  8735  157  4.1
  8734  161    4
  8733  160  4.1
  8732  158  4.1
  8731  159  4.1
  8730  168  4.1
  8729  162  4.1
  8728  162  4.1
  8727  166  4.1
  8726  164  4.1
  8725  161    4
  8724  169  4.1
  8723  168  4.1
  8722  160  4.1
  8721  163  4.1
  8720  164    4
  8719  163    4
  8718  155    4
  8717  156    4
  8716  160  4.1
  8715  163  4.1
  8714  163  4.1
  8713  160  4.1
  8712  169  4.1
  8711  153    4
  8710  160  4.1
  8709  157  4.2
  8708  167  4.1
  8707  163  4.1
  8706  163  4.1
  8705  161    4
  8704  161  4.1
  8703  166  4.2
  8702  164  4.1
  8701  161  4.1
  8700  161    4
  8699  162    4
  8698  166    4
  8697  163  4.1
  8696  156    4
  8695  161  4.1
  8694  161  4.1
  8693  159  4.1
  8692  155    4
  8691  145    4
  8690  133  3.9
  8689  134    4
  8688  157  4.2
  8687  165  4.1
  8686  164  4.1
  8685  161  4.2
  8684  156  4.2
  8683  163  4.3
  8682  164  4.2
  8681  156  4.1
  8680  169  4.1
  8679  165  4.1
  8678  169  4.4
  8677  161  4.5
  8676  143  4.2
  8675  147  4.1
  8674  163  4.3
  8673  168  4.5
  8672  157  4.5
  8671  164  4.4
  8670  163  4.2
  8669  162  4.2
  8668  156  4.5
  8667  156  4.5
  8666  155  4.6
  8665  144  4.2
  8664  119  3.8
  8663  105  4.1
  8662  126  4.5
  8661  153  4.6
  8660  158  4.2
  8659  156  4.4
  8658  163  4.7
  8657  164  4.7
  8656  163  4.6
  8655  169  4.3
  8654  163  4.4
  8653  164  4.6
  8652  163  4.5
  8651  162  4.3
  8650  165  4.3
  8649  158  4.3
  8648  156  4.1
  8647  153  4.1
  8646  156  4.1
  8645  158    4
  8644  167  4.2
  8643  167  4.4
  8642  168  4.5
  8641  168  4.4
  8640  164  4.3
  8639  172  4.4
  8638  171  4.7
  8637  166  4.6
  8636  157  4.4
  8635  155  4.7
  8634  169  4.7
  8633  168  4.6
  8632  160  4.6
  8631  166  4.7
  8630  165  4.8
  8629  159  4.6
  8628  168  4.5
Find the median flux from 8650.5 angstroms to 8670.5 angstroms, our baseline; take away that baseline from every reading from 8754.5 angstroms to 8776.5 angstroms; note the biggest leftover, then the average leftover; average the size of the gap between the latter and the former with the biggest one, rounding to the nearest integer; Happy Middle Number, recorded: 14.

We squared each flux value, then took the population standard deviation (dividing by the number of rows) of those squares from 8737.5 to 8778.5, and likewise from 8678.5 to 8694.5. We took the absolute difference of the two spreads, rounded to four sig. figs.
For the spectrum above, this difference 1632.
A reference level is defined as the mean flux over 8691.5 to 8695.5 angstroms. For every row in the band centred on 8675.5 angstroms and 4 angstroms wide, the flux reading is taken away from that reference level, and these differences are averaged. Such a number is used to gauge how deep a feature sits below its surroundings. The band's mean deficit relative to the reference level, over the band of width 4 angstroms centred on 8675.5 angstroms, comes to 5.5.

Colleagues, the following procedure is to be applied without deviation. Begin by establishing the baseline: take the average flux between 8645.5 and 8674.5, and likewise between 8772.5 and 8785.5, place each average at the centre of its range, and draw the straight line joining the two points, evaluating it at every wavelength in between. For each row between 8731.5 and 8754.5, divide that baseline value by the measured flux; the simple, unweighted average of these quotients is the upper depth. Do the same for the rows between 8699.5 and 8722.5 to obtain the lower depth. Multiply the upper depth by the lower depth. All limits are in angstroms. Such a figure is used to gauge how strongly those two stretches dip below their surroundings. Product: 0.971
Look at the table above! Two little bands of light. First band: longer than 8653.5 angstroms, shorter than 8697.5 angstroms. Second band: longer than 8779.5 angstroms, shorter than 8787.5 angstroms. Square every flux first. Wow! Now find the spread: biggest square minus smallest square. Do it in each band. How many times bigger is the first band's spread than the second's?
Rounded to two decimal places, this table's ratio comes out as 3.19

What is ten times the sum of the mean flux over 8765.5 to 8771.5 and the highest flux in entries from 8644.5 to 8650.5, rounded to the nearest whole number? 3287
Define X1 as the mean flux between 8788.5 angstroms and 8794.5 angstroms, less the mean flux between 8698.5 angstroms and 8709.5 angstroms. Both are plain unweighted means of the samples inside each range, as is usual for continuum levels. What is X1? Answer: 6.1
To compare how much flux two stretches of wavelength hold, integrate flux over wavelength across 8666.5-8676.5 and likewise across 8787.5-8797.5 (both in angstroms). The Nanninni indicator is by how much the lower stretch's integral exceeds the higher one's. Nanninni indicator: -106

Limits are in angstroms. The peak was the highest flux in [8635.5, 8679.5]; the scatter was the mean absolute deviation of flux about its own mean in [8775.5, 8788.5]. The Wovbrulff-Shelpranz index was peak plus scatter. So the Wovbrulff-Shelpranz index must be 176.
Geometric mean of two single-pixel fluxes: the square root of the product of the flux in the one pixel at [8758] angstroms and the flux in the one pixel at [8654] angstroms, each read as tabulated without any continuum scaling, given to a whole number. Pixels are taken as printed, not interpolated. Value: 157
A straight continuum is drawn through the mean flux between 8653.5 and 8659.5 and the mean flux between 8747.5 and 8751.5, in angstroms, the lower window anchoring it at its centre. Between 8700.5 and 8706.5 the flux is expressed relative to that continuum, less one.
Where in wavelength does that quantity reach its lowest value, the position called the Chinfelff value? 8701 angstroms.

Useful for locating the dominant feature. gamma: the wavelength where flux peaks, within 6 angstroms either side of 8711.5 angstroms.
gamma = 8712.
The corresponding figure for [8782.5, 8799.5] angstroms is 8788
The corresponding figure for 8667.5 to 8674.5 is 8673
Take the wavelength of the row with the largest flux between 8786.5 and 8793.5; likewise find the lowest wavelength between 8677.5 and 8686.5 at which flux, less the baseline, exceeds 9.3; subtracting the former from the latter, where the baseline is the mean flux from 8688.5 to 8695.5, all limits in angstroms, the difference -110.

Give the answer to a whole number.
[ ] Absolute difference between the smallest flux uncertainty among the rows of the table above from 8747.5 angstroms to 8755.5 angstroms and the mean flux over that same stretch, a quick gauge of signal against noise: 157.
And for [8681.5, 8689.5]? 154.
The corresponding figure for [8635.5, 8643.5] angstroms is 162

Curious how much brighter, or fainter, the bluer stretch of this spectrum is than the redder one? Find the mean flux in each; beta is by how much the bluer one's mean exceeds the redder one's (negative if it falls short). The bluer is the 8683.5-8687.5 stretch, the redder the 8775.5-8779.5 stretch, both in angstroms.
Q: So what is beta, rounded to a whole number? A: 0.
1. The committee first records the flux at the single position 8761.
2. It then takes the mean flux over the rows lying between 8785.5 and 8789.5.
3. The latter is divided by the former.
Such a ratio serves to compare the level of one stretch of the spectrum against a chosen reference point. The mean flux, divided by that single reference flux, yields 0.97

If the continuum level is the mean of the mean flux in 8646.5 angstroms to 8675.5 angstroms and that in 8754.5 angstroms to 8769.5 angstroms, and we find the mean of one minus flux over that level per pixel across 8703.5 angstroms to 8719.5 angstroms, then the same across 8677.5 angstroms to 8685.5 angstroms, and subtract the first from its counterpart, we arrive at -0.013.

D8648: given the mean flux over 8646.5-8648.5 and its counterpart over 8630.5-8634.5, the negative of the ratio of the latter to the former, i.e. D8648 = -1.07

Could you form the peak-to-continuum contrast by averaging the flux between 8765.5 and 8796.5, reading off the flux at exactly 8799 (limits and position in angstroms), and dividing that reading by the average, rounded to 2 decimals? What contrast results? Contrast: 1.04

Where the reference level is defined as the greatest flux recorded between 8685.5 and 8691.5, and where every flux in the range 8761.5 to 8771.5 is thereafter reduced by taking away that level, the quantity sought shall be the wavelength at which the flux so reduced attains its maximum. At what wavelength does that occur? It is 8771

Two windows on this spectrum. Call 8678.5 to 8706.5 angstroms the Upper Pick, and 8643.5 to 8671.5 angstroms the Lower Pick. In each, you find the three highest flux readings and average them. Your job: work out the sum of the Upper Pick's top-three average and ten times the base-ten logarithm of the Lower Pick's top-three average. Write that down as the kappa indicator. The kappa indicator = 189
